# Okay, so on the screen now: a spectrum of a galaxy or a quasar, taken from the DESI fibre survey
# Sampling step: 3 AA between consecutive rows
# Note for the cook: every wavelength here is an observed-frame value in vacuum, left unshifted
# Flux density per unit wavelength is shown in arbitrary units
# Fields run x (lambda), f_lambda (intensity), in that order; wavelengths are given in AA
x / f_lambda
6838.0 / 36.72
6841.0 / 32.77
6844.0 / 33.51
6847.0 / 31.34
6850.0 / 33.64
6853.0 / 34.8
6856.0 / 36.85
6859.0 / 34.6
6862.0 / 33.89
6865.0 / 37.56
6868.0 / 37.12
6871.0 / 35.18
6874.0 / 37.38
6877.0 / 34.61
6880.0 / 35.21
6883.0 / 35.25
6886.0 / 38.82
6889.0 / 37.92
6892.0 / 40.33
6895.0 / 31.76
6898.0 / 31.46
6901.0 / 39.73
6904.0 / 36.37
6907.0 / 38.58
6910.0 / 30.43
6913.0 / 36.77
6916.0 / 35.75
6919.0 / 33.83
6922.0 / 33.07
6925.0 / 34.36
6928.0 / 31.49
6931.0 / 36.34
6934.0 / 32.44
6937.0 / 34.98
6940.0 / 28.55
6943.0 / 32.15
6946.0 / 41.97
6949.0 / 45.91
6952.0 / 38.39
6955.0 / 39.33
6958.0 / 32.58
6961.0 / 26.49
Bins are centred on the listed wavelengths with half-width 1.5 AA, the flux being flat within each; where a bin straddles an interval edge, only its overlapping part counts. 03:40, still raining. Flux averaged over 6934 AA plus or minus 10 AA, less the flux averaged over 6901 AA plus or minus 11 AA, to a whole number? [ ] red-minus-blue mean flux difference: -3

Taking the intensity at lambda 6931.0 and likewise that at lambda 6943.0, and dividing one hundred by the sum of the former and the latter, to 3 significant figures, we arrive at 1.46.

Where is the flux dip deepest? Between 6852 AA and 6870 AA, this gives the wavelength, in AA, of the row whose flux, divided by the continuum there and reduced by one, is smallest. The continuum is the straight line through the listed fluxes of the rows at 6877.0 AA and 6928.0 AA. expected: 6862.0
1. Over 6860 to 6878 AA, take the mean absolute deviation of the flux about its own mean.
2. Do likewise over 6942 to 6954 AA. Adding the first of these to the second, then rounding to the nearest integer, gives 6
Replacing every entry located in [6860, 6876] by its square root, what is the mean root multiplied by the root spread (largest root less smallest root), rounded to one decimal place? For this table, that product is 1.8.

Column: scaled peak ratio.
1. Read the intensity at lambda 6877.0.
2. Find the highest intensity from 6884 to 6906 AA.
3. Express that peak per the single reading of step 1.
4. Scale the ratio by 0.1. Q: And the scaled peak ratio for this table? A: 0.117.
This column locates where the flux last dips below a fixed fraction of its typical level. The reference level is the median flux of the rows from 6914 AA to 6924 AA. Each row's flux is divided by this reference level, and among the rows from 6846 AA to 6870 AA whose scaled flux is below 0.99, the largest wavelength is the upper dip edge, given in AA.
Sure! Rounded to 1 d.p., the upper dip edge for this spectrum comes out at 6847.0 AA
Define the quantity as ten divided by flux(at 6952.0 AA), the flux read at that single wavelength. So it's 0.26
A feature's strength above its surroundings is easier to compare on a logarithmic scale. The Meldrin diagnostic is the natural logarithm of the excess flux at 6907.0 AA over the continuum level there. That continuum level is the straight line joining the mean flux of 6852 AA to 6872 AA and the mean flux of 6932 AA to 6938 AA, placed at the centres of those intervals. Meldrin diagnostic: 1.4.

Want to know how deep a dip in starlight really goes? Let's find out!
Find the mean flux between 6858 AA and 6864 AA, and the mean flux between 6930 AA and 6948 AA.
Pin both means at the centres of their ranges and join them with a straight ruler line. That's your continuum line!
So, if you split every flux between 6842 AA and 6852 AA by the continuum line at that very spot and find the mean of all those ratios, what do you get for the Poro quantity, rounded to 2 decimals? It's 0.96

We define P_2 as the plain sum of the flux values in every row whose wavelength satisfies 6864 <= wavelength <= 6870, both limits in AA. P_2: 75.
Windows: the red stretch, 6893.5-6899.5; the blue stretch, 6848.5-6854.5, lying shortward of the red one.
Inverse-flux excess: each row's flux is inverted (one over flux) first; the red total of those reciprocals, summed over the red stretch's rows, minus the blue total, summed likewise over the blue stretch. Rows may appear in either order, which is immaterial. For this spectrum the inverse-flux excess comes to 0.005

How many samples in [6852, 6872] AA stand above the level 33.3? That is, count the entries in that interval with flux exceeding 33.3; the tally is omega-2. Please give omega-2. 7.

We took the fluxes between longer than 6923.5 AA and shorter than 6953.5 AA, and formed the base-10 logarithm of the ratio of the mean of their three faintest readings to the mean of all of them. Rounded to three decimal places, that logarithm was -0.065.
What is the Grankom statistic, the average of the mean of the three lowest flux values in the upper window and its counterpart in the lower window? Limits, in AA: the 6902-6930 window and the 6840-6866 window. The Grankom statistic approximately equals 32.1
